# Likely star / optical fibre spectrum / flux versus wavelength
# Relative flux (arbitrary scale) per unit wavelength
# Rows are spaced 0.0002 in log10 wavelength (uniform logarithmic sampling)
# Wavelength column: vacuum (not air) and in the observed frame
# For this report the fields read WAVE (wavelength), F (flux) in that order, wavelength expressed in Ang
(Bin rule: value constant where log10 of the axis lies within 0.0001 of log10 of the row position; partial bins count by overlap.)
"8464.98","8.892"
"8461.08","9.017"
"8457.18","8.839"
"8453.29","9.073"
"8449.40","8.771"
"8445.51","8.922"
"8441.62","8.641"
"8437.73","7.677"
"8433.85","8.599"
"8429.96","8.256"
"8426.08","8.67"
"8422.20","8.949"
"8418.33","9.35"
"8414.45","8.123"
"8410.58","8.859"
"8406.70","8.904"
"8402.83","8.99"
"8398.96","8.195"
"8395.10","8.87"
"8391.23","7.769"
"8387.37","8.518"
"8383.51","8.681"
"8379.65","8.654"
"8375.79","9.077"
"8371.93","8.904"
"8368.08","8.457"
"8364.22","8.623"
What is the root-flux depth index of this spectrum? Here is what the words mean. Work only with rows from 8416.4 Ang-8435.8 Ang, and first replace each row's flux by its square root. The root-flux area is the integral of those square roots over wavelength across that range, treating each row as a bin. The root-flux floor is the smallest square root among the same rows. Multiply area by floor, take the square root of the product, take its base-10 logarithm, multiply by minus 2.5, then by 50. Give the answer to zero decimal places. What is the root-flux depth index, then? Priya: -139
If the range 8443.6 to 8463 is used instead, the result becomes -140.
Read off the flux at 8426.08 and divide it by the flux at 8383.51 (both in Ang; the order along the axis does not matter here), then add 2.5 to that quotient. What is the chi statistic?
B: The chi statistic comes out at 3.50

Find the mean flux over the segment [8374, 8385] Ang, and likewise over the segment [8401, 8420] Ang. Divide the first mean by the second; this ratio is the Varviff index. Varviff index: 1.00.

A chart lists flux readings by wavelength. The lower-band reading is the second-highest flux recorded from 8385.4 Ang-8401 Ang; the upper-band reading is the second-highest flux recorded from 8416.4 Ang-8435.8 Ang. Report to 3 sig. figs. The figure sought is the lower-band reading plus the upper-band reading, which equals 17.5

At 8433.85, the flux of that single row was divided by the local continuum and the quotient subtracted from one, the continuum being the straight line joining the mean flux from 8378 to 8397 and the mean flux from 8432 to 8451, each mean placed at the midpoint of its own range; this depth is -0.01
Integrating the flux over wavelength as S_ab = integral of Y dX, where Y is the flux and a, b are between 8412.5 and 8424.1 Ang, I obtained 102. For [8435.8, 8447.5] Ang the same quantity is 98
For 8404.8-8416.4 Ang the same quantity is 100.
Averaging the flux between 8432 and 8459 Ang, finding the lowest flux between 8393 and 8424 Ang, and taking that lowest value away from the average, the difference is 0.52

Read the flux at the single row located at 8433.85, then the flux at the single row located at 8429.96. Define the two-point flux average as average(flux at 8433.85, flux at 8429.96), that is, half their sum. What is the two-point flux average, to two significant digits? 8.4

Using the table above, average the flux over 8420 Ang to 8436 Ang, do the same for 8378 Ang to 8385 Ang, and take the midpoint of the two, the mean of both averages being 8.64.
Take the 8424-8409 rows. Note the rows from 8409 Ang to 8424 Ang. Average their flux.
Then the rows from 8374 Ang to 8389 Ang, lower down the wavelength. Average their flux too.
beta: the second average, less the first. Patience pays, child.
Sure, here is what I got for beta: -0.09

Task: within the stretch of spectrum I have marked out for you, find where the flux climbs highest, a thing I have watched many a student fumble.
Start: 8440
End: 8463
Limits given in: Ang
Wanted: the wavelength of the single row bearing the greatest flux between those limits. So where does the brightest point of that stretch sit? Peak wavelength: 8453.29 Ang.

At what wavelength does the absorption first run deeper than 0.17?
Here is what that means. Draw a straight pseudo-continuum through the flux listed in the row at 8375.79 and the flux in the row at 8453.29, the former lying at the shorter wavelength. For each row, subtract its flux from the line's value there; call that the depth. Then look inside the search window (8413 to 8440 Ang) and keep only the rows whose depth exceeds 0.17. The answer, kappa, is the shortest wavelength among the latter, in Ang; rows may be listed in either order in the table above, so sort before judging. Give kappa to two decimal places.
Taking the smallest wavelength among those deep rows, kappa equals 8414.45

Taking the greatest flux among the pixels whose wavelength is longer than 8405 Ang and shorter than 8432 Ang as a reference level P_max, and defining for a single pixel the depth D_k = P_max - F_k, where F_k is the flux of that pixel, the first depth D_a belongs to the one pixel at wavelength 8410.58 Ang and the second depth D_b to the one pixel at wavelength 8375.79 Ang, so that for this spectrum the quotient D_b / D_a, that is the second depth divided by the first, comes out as 0.56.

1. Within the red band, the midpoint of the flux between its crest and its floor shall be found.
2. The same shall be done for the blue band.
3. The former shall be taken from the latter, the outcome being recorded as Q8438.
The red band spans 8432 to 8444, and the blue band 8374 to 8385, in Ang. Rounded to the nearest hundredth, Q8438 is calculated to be 0.71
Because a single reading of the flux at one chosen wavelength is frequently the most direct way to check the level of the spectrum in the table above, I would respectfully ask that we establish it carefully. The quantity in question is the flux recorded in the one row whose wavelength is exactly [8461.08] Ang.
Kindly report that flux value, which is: 9.017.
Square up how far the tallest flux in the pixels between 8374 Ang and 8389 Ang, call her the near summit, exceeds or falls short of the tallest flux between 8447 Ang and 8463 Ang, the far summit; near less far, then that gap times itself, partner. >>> 0.00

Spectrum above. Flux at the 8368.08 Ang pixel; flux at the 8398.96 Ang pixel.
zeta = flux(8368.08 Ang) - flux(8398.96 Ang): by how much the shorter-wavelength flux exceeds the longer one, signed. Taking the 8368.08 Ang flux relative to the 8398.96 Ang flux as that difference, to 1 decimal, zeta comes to 0.3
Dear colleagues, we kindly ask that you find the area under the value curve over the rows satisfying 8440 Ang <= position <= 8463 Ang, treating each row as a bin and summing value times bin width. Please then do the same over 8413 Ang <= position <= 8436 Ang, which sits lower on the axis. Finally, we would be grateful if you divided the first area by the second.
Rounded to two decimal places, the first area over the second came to 1.03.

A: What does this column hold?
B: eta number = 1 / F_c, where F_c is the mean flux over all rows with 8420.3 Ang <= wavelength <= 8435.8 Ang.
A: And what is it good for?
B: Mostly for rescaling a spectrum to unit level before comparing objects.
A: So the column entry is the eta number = 0.116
